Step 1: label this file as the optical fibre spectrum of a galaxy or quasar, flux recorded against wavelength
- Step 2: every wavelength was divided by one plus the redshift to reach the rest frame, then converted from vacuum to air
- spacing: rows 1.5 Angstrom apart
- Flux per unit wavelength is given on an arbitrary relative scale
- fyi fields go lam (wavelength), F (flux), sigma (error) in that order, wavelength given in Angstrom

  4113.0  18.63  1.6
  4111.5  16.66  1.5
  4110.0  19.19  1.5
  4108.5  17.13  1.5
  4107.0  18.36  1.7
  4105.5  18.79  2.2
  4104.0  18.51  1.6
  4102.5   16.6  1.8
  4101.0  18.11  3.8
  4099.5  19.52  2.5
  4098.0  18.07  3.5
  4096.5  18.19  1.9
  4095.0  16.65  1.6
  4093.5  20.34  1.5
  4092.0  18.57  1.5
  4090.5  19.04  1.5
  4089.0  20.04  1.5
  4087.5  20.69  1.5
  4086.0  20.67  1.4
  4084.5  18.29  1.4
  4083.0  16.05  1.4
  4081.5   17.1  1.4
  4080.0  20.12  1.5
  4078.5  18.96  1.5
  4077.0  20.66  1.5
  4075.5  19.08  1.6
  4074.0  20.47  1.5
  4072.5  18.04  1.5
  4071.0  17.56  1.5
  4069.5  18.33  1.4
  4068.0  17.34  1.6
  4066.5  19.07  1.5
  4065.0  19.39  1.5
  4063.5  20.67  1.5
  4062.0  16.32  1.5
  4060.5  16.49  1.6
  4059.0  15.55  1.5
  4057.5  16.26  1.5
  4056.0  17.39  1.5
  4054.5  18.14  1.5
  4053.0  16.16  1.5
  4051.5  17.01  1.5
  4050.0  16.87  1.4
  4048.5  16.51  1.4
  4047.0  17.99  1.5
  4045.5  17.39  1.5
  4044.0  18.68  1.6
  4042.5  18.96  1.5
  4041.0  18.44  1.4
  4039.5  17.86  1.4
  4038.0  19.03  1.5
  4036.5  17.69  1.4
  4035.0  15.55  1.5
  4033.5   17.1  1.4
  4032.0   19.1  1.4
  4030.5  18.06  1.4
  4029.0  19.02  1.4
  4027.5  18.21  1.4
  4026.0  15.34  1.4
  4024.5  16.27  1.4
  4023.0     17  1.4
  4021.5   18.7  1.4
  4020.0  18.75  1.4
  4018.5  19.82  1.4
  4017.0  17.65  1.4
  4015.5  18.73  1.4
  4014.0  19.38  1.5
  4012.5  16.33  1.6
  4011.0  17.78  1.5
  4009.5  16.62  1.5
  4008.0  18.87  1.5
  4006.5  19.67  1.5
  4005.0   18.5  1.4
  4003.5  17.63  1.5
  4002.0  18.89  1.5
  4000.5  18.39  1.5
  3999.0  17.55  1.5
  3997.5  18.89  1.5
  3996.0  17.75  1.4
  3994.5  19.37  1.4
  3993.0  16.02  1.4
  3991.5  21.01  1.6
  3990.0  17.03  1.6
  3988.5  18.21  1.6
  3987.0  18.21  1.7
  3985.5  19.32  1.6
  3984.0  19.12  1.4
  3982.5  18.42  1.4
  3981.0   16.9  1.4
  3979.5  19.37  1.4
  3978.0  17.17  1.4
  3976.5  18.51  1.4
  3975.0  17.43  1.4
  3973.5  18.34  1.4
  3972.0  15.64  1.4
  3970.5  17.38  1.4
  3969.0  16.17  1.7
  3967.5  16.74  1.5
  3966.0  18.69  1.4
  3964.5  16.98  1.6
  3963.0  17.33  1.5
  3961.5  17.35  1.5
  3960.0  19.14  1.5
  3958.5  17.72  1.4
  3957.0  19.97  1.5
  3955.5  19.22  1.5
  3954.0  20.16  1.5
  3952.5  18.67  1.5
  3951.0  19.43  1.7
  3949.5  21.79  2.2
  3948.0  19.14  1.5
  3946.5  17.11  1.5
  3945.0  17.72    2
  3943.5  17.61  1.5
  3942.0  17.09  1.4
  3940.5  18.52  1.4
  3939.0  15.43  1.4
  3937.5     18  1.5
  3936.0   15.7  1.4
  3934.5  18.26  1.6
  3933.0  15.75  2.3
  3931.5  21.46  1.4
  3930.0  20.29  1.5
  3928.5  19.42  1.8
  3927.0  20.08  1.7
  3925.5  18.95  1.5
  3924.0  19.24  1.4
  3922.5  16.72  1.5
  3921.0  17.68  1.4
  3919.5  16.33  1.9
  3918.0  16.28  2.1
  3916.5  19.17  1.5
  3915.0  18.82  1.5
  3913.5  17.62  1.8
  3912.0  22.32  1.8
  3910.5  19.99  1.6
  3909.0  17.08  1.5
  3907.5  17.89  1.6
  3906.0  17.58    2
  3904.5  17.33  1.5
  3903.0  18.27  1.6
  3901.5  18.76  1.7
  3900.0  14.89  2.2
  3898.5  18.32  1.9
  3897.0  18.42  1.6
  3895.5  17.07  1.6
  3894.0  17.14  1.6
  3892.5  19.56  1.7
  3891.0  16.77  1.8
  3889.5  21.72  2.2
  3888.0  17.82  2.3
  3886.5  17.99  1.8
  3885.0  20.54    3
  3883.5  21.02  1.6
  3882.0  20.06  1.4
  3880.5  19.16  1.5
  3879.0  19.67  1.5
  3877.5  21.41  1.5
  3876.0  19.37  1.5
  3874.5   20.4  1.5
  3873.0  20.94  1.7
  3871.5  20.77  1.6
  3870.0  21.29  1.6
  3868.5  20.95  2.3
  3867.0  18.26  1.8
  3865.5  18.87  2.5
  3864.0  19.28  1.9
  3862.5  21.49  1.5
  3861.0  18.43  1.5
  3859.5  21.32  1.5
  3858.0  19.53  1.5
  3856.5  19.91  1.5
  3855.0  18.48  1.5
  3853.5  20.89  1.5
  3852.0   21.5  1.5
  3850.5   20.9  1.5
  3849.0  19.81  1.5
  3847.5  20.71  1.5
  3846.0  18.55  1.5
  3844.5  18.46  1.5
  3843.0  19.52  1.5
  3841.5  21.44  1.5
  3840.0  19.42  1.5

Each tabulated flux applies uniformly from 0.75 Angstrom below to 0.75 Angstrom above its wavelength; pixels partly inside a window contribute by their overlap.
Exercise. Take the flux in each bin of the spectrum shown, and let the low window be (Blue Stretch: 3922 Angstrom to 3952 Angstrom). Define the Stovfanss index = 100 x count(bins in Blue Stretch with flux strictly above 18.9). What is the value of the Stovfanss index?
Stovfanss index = 900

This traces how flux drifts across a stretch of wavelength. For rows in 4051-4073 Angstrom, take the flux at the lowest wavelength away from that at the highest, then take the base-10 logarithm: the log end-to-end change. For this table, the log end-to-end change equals 0.0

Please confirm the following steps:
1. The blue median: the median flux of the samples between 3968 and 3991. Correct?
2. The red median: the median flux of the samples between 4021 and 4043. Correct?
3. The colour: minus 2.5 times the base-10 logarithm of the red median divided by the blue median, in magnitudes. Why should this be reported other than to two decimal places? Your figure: 0.01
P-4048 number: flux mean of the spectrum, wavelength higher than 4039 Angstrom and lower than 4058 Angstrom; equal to 17.5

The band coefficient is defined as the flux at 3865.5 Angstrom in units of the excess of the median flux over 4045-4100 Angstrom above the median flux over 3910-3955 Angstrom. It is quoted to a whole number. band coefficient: -41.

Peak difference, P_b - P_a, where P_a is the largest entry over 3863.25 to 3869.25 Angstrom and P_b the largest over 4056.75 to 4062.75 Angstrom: -4.5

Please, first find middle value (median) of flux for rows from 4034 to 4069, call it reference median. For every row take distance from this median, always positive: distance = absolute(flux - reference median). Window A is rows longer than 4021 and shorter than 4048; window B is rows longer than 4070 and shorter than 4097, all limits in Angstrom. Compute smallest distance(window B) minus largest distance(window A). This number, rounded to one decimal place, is -1.9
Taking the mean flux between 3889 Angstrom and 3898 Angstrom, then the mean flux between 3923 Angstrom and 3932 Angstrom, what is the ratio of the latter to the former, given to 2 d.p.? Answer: 1.08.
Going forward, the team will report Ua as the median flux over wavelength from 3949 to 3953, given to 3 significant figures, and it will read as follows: 19.4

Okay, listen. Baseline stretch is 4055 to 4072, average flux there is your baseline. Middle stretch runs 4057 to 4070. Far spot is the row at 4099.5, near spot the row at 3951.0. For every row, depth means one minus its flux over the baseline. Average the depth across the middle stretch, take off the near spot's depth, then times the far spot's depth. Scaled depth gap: -0.010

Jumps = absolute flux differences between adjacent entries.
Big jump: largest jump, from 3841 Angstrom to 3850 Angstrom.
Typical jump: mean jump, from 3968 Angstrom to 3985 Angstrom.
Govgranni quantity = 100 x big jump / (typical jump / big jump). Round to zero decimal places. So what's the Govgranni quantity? 294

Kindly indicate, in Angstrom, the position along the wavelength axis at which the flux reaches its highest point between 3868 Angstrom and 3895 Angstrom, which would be 3889.5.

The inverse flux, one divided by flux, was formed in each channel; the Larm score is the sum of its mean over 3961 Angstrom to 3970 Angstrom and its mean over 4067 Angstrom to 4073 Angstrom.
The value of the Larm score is 0.114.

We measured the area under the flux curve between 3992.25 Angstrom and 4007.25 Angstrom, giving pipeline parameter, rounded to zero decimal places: 274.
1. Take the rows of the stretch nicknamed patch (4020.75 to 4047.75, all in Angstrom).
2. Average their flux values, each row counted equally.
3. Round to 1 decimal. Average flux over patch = 17.8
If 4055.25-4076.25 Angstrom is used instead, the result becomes 18.0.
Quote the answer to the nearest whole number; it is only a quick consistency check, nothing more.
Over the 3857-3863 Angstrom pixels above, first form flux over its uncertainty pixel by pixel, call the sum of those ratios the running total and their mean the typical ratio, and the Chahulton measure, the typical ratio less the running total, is -40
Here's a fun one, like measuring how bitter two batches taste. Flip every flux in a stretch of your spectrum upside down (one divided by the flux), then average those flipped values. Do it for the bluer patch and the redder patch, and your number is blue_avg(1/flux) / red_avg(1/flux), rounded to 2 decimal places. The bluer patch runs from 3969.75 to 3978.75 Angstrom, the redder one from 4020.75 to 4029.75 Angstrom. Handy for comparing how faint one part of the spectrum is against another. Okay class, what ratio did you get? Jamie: 1.00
